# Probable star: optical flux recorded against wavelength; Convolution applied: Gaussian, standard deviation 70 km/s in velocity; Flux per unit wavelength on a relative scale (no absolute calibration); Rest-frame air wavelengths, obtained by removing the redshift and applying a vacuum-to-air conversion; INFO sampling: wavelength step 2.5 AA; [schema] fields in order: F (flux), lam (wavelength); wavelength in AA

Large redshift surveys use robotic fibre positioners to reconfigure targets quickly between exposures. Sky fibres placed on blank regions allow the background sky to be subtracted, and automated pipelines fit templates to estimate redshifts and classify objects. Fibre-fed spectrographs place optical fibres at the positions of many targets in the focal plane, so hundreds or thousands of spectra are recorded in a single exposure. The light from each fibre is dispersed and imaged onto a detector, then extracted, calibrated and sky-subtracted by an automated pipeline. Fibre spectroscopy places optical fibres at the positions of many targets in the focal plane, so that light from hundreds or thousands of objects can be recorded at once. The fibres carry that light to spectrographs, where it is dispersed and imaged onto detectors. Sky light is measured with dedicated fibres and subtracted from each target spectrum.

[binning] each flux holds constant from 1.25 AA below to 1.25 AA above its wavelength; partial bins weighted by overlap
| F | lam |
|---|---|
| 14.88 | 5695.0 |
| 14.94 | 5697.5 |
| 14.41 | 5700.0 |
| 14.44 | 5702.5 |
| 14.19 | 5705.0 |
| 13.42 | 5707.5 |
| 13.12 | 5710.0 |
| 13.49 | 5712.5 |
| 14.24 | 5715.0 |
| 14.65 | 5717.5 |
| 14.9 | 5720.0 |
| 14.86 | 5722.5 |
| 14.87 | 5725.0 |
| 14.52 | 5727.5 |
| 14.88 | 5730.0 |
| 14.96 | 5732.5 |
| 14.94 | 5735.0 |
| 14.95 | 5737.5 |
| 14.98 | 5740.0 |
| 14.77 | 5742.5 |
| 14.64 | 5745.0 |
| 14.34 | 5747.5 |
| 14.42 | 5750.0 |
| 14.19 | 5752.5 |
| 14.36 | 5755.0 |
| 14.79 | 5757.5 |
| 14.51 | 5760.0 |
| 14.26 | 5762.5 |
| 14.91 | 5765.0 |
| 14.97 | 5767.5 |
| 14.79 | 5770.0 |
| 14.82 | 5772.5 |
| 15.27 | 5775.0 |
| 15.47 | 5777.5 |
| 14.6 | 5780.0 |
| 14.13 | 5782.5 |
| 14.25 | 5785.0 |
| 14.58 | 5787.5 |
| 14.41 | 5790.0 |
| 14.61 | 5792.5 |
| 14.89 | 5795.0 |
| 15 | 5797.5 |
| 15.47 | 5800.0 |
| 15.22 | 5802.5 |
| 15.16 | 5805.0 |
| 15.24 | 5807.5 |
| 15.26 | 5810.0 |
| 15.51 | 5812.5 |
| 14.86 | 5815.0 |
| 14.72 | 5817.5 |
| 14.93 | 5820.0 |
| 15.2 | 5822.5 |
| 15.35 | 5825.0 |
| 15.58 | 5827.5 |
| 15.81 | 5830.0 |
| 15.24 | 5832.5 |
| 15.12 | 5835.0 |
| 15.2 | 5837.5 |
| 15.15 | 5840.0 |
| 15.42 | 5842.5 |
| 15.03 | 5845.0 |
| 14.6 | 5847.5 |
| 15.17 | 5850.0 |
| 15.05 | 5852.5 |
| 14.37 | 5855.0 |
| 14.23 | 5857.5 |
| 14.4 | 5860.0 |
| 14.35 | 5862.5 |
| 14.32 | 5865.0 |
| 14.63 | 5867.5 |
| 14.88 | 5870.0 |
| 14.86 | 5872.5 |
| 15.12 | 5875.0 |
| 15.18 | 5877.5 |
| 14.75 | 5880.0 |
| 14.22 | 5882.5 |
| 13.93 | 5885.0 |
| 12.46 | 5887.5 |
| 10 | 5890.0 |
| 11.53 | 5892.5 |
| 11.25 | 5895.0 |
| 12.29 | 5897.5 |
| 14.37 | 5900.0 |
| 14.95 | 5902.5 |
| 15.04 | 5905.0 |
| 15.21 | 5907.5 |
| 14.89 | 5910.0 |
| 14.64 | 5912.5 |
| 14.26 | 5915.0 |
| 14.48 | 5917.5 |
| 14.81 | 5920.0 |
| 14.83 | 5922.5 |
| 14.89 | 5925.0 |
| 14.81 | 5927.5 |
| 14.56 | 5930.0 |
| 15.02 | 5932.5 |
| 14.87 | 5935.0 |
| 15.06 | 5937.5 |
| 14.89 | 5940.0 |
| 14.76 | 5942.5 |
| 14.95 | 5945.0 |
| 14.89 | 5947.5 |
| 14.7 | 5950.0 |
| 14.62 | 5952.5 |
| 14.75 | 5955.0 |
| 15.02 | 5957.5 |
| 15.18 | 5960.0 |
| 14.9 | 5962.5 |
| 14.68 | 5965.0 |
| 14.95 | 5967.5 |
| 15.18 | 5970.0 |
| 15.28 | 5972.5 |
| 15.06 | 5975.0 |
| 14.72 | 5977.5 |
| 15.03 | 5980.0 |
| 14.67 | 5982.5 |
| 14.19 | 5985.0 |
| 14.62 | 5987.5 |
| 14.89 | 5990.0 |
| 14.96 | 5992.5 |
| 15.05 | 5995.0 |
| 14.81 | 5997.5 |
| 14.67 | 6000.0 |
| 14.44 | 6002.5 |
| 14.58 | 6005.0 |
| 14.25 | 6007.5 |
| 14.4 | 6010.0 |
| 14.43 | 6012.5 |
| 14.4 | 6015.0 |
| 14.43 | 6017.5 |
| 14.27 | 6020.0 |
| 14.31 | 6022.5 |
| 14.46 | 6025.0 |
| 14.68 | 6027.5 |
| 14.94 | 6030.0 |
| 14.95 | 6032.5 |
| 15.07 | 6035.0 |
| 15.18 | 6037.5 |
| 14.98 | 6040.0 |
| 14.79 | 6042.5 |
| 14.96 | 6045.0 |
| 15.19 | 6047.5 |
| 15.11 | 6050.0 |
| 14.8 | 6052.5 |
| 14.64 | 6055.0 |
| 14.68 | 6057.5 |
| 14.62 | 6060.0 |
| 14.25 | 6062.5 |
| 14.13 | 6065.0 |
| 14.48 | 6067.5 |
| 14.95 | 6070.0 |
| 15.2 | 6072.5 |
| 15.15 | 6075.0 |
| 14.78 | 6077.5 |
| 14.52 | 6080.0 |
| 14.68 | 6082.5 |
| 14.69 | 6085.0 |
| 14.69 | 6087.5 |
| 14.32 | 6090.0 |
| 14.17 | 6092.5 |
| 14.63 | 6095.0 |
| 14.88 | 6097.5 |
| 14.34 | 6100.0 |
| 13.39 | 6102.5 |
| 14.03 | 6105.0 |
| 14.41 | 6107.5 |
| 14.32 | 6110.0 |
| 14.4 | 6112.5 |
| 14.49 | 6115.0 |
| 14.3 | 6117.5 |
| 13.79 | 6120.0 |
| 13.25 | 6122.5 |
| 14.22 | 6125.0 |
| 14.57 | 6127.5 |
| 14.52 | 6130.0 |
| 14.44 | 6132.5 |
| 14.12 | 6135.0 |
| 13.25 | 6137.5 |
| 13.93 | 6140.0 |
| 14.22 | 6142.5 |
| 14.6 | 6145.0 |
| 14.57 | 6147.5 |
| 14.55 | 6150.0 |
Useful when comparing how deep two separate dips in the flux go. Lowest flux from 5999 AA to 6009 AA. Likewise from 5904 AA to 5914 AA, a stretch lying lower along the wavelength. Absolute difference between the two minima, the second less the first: 0.39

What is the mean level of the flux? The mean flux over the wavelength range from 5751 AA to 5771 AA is 14.6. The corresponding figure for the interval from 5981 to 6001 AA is 14.7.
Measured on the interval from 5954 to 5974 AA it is 15.0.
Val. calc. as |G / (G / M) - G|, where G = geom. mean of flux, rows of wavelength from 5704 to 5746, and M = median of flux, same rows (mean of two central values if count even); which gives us 0.29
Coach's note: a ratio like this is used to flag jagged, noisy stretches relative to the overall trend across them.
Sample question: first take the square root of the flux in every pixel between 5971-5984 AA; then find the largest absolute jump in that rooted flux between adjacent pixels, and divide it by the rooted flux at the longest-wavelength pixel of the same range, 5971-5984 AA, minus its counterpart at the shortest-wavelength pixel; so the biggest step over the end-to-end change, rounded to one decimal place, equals -0.6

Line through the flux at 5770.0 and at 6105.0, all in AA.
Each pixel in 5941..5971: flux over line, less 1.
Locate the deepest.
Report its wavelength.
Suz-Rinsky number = 5952.5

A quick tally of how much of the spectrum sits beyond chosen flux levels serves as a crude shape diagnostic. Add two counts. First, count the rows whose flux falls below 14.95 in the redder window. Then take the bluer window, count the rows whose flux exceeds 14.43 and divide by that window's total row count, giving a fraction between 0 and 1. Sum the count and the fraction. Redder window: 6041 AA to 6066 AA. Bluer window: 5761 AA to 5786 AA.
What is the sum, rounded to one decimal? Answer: 7.7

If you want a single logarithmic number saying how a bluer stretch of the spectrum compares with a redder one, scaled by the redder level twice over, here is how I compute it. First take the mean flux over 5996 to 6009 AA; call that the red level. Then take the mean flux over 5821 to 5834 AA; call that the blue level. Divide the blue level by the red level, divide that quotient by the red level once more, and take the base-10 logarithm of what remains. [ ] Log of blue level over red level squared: -1.14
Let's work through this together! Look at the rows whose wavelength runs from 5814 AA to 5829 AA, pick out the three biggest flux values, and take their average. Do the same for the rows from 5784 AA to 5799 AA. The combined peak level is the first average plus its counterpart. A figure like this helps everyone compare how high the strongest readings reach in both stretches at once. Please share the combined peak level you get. 30.2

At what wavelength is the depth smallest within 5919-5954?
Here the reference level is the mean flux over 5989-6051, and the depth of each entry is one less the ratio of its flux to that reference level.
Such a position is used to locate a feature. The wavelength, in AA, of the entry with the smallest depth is 5937.5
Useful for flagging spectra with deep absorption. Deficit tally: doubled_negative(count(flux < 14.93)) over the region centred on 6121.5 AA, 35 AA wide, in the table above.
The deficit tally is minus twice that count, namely -28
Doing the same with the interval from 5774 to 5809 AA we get -14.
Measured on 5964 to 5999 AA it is -14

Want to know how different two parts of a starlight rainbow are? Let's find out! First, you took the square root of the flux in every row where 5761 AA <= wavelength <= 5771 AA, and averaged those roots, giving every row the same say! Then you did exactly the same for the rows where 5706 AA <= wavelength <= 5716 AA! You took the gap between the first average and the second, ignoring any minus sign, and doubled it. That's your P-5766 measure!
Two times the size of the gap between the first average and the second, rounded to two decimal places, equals 0.31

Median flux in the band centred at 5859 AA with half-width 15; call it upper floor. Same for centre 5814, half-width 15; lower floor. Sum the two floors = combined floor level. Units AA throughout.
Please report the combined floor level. 29.8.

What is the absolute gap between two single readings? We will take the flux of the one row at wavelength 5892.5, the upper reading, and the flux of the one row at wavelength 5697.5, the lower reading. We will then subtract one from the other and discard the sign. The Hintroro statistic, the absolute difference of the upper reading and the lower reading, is 3.4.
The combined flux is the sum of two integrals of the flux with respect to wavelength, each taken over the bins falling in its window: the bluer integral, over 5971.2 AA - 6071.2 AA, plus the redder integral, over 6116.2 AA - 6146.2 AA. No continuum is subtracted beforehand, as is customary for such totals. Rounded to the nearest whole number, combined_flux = 1894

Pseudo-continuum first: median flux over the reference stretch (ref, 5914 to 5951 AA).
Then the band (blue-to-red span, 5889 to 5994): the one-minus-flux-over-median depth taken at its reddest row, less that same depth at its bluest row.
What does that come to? -0.33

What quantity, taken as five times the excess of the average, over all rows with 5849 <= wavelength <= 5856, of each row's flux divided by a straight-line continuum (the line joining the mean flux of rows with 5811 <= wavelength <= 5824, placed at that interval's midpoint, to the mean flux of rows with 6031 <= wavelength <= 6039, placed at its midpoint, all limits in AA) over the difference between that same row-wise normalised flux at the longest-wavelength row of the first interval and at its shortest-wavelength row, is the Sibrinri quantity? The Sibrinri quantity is 5.20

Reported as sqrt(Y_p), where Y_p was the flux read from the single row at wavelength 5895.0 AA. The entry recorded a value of 3.35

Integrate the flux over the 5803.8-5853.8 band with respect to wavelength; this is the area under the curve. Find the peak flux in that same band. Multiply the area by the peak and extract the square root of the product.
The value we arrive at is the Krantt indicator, 110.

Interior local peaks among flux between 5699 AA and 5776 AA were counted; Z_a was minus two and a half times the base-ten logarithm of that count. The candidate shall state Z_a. -2.26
